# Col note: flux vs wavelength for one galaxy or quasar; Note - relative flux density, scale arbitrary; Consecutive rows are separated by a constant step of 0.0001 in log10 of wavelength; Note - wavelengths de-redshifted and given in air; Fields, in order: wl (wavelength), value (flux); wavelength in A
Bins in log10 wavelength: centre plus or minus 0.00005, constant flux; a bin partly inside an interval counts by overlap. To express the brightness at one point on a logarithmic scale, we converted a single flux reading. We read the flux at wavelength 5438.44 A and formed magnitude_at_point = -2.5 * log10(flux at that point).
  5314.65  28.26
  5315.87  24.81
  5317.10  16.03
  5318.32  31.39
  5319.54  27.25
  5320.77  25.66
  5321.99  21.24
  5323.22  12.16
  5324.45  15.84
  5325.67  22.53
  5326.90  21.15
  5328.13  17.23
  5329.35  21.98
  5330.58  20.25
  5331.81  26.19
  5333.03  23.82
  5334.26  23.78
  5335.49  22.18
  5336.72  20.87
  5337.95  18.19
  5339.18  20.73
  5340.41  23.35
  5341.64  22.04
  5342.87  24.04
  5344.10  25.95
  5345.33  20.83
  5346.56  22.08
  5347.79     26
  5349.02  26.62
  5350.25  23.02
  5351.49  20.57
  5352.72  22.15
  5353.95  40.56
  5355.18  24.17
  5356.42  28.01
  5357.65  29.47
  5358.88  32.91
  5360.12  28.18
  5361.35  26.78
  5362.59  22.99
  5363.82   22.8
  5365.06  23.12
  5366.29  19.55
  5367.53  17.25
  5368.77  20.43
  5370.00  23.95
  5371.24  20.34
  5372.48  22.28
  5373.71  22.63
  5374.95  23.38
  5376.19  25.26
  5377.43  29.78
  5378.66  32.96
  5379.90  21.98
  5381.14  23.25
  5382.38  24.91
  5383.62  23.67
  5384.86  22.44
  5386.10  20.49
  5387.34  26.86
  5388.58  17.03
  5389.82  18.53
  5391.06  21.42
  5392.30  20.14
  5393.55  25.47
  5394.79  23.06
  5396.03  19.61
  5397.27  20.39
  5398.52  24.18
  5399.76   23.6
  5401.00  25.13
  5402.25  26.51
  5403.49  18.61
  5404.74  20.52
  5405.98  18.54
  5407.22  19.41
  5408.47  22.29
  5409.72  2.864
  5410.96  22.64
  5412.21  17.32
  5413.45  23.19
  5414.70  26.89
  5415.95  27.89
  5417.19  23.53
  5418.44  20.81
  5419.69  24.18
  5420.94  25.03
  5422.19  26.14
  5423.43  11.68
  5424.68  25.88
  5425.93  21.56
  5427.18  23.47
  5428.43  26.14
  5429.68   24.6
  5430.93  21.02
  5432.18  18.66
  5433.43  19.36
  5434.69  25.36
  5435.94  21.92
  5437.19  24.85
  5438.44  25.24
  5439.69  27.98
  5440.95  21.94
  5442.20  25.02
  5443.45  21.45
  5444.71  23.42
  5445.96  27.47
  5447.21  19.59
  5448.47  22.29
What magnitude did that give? -3.5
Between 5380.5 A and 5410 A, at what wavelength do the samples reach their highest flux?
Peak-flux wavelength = 5387.34 A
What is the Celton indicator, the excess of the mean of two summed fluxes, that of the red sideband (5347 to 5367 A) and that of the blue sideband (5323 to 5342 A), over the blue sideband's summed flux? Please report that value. 42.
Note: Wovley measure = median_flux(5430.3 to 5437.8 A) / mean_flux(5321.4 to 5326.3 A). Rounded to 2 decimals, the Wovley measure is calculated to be 1.20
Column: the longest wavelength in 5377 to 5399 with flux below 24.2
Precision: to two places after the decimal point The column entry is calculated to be 5398.52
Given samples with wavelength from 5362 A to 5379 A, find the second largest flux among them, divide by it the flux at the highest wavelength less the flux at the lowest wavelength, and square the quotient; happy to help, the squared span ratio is 0.11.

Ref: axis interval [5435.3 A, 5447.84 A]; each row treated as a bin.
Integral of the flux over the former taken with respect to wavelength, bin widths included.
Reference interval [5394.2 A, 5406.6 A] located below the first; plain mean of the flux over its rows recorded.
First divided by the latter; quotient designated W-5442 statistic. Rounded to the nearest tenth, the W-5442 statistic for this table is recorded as 13.6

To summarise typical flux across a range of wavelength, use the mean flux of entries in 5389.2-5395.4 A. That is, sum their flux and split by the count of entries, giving 21.7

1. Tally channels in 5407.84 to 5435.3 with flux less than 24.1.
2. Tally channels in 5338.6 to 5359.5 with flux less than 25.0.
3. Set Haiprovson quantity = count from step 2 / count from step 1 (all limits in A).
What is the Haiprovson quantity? 0.8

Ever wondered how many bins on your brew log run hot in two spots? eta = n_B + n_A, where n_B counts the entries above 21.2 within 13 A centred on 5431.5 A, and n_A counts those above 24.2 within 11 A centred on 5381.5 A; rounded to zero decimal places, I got 11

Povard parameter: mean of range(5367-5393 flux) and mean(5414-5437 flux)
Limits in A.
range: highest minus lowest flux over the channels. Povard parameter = 19.5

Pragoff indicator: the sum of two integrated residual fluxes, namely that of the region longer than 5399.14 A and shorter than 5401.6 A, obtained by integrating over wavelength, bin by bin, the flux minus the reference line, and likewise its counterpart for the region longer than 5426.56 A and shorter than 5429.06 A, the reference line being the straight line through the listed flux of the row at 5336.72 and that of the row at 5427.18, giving 7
